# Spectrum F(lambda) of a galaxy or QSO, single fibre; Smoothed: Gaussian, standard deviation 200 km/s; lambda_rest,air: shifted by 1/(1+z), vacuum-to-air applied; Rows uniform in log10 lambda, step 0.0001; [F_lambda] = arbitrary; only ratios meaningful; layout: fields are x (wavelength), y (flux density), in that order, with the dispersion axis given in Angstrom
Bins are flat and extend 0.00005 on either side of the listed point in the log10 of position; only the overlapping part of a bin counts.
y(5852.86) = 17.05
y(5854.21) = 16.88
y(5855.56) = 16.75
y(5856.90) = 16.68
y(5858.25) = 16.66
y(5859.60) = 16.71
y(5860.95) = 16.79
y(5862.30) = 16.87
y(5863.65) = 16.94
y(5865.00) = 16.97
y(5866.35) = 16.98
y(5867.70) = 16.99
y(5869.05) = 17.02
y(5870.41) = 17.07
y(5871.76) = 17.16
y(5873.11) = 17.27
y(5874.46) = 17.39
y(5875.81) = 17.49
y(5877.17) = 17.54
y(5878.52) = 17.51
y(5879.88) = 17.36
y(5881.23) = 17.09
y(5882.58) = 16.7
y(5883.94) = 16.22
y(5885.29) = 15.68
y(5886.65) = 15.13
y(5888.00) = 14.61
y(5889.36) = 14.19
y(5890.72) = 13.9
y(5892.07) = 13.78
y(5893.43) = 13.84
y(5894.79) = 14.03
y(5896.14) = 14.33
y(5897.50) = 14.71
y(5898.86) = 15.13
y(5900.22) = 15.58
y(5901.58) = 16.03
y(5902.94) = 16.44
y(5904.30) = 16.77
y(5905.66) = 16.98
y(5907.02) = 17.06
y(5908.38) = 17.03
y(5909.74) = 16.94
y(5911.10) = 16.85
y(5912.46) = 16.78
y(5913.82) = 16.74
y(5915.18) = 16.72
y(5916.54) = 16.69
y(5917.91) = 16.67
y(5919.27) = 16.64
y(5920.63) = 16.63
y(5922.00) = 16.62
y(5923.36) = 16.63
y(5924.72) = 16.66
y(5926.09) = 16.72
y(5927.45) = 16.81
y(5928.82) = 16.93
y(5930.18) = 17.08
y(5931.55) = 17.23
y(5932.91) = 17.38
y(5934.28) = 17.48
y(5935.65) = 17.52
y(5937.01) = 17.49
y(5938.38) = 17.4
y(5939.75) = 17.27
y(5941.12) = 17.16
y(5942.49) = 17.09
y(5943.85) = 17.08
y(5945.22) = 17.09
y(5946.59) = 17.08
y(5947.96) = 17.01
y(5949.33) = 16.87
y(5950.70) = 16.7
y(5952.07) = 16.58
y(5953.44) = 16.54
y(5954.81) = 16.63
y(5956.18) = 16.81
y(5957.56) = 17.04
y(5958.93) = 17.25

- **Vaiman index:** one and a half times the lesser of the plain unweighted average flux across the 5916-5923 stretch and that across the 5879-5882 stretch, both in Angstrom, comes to 25.0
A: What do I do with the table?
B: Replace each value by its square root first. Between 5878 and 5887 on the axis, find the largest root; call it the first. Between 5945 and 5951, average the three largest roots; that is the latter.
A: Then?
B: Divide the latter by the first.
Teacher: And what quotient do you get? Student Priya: 0.99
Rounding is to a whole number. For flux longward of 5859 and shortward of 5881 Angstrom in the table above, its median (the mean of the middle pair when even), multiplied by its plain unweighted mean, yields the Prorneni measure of 292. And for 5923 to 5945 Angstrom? 293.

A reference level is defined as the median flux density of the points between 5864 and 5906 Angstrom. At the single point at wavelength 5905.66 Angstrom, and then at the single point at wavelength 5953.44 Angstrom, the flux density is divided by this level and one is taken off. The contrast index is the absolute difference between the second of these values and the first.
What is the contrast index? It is 0.026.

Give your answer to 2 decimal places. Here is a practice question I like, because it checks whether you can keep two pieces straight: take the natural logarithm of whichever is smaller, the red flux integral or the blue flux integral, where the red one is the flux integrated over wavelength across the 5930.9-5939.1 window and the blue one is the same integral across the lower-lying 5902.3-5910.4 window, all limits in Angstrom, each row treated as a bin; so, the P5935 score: 4.92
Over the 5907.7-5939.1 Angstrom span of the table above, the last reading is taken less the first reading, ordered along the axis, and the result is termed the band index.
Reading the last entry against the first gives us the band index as 0.4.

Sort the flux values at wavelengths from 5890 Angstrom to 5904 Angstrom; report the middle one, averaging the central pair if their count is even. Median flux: 14.5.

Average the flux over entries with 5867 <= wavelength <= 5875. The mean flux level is 17.1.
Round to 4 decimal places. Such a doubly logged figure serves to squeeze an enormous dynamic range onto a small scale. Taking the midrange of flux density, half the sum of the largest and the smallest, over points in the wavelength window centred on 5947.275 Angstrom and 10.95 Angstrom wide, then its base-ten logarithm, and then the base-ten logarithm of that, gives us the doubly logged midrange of 0.0886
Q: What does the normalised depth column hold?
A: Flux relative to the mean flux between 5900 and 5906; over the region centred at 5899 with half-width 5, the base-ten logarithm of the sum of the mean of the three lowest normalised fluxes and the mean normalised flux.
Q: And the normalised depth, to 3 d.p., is 0.257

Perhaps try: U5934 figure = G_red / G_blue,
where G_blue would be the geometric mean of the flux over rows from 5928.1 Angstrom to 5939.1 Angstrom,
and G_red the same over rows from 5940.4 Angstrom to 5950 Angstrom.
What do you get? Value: 0.99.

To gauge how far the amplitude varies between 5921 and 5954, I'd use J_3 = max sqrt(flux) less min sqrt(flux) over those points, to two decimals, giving 0.12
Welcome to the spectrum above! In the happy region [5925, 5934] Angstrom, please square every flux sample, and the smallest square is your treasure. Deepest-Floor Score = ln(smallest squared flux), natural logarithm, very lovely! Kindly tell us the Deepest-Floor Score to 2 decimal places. 5.63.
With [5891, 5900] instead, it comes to 5.25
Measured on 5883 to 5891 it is 5.26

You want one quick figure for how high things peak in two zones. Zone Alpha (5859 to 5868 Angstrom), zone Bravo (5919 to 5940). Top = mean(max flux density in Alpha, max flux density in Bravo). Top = 17.3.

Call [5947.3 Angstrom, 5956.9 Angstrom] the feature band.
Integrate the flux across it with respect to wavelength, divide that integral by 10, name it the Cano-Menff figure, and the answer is 16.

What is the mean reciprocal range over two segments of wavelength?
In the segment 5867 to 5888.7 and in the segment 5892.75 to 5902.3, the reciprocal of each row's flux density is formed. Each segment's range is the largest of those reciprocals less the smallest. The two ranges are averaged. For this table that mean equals 0.011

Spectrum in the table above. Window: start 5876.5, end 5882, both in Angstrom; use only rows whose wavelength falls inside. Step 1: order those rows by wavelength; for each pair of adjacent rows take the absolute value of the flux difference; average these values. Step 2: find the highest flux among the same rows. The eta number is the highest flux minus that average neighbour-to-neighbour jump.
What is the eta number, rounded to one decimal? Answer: 17.4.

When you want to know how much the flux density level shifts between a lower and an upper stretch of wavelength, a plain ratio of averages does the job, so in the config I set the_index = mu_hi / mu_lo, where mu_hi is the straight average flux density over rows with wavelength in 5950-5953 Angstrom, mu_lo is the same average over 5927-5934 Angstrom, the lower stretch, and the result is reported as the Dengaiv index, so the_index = 0.97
